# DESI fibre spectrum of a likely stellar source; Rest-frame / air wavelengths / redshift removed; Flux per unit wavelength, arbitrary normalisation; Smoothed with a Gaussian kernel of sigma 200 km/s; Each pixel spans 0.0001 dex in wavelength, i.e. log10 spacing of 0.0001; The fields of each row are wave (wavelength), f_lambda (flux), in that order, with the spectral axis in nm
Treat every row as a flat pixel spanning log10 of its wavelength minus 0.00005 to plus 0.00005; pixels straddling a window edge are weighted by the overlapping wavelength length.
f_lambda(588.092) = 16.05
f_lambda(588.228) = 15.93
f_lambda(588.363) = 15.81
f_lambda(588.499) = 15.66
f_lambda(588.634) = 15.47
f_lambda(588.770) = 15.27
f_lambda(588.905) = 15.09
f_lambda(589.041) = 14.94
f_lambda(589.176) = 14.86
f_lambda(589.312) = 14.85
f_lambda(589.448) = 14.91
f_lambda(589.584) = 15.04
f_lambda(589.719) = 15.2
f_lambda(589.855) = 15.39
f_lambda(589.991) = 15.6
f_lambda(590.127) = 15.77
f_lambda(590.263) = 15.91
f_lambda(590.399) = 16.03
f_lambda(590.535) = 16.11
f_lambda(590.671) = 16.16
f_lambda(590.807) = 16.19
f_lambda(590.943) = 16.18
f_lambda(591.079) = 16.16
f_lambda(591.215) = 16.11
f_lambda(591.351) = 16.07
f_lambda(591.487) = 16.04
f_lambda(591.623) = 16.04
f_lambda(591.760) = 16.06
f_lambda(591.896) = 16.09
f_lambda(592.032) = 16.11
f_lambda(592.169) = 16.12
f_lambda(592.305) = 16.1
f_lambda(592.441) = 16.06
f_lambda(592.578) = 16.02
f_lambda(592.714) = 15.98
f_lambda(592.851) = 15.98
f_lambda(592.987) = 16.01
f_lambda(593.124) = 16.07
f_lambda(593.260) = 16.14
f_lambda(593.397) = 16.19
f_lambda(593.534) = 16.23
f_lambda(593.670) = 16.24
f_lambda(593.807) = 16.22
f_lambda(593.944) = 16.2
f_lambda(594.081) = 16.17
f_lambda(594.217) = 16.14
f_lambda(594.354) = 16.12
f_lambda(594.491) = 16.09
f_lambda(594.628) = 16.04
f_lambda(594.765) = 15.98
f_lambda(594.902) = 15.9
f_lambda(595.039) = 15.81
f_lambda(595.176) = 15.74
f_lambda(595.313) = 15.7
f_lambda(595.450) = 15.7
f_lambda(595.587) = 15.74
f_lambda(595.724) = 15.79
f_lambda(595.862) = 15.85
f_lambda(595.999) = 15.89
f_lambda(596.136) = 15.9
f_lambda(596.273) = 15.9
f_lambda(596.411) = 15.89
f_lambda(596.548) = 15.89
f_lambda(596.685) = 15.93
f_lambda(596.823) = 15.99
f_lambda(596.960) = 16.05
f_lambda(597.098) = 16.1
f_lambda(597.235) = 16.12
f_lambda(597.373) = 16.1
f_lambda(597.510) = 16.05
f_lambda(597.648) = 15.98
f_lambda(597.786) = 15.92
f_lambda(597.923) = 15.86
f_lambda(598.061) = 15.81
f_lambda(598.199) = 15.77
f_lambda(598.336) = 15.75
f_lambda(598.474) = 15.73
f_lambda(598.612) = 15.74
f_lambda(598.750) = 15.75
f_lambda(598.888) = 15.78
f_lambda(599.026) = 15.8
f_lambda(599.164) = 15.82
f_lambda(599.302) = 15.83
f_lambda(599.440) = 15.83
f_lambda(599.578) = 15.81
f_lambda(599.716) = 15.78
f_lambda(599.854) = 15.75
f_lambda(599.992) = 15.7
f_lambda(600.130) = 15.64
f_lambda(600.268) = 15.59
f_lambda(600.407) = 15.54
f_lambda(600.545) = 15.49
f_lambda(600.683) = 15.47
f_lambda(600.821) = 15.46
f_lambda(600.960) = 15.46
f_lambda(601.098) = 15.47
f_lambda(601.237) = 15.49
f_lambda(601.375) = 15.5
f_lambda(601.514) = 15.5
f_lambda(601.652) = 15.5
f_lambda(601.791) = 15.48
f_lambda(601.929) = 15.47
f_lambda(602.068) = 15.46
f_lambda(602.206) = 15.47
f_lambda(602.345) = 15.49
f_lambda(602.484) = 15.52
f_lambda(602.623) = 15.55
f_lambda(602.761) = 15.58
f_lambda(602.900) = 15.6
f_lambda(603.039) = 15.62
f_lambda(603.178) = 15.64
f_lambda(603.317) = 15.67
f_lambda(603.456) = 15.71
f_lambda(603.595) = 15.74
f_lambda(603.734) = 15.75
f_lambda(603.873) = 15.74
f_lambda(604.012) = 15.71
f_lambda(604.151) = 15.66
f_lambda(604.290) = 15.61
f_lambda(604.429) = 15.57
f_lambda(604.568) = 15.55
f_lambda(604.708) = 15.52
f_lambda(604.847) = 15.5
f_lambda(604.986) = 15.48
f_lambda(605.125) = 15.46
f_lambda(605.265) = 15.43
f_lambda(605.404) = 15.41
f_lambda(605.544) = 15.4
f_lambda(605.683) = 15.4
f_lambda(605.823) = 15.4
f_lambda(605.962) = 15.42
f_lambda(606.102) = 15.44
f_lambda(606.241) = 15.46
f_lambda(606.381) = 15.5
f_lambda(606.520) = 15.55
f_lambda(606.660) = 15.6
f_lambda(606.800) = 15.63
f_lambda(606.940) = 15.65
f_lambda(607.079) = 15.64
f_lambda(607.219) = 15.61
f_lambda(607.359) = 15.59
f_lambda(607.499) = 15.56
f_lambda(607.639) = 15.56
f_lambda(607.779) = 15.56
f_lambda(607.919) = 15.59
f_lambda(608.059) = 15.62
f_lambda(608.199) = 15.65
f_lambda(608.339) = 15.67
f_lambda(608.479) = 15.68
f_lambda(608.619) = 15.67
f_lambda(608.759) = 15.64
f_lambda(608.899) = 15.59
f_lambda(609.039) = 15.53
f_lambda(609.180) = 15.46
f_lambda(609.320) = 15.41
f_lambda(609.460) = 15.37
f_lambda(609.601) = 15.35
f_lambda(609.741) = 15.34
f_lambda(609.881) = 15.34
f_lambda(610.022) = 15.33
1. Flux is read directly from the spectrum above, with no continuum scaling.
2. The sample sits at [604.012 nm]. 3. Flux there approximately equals 15.71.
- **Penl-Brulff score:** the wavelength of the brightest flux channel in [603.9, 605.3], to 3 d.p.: 604.012 nm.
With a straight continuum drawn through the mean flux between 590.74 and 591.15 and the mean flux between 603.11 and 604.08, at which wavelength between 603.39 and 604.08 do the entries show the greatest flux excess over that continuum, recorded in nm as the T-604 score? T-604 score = 603.734 nm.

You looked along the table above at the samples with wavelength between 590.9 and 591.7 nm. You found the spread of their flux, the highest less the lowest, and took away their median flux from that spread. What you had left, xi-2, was -15.95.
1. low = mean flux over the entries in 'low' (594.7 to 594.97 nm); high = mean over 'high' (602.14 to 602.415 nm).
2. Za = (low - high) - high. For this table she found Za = -15.0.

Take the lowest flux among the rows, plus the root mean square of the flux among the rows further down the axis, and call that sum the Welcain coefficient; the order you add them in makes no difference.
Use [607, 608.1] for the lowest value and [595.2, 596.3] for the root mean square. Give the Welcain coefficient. 31.37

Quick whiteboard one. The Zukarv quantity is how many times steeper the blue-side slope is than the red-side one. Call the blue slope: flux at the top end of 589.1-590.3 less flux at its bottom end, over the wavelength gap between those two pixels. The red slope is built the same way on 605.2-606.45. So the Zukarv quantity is 15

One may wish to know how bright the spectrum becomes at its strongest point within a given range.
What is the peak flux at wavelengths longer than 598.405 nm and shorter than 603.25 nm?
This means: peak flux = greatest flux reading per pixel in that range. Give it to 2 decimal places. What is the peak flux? 15.83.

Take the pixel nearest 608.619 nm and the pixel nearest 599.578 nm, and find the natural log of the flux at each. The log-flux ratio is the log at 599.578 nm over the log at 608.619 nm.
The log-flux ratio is 1.00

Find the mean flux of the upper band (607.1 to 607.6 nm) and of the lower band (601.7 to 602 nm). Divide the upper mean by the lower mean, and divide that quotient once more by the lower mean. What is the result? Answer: 0.0651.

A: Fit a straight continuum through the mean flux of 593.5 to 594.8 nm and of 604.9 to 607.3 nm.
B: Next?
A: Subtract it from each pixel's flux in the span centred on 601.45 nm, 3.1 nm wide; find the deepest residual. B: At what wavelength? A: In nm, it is 600.821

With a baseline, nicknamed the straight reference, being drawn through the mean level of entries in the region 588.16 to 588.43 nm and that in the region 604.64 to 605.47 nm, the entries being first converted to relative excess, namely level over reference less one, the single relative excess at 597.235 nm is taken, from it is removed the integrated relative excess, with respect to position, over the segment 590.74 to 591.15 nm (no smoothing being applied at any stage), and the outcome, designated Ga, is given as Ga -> 0.020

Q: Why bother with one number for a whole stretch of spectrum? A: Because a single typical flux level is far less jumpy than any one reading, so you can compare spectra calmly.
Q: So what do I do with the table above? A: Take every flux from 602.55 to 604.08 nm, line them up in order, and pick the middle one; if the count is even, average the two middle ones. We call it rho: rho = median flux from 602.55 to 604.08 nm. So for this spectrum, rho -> 15.7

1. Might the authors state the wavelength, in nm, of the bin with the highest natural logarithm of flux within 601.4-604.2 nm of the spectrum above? 603.734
